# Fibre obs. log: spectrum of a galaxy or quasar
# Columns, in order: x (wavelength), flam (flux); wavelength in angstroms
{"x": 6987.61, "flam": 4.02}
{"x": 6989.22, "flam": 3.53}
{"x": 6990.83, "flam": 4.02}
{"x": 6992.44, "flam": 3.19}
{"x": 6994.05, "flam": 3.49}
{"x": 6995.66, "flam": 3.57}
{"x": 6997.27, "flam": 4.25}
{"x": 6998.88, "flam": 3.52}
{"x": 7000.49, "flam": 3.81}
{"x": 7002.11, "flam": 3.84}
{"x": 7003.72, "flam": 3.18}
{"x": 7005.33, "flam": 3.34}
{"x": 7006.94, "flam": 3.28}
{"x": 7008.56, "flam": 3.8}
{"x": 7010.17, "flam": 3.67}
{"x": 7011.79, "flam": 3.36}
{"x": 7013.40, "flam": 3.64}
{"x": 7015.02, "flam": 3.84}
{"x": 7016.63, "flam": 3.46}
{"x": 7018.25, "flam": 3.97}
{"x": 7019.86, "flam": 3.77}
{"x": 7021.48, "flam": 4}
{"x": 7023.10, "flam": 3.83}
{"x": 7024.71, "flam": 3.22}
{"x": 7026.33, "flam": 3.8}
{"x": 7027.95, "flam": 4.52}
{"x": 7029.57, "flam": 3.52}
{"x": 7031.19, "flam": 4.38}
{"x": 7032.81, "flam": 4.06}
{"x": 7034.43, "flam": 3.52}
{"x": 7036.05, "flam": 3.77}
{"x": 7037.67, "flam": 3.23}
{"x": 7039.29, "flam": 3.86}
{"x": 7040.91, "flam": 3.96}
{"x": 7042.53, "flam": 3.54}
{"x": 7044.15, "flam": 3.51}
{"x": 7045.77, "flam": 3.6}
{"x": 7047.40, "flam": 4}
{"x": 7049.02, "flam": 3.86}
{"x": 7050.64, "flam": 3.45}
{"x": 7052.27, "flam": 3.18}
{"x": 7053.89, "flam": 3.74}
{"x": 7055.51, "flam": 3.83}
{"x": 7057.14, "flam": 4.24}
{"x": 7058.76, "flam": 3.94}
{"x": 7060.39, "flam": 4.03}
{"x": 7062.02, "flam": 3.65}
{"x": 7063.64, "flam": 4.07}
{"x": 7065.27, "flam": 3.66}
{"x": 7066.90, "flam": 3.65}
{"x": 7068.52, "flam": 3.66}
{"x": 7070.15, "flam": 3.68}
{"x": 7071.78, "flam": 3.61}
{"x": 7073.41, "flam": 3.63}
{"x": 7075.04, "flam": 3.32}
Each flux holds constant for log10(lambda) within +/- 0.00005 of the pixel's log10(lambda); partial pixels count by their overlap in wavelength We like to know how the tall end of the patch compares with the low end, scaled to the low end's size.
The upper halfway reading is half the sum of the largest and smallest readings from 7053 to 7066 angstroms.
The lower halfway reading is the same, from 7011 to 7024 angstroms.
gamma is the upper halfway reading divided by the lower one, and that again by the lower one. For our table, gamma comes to 0.291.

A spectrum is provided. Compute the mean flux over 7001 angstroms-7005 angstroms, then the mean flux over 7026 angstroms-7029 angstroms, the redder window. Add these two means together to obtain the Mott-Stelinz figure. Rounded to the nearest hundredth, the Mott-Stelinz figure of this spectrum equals 7.67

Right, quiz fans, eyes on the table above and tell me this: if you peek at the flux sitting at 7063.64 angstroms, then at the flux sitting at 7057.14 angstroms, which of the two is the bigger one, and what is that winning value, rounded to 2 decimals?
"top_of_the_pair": 4.24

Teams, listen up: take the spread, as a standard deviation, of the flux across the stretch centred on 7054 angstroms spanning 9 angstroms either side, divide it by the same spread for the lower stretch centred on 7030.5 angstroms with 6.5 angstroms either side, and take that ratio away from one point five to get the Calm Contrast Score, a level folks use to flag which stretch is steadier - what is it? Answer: 0.8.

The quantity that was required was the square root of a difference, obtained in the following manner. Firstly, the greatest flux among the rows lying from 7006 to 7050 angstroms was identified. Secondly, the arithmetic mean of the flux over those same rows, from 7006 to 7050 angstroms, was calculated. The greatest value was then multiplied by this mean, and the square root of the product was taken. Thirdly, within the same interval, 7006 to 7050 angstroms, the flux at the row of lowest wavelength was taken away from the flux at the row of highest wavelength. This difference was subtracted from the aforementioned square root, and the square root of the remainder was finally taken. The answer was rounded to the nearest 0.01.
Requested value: 1.88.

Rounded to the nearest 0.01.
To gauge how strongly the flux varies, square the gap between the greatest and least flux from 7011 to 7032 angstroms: 1.69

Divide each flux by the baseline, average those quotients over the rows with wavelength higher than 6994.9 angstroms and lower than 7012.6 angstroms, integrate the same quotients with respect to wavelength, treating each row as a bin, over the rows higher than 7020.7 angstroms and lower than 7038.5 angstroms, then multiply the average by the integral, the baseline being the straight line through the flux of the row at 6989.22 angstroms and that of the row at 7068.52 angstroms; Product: 19.1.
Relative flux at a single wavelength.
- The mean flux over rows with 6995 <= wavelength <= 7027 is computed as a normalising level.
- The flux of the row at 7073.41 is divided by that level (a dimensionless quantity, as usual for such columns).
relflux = 0.99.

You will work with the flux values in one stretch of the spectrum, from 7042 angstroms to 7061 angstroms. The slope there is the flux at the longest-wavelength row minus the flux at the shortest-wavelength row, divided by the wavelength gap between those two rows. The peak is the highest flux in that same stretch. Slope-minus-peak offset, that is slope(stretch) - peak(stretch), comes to -4.21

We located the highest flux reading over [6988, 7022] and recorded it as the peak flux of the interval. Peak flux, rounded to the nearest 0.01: 4.25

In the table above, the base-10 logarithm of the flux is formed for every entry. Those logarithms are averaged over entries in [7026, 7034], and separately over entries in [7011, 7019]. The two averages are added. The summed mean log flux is 1.17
